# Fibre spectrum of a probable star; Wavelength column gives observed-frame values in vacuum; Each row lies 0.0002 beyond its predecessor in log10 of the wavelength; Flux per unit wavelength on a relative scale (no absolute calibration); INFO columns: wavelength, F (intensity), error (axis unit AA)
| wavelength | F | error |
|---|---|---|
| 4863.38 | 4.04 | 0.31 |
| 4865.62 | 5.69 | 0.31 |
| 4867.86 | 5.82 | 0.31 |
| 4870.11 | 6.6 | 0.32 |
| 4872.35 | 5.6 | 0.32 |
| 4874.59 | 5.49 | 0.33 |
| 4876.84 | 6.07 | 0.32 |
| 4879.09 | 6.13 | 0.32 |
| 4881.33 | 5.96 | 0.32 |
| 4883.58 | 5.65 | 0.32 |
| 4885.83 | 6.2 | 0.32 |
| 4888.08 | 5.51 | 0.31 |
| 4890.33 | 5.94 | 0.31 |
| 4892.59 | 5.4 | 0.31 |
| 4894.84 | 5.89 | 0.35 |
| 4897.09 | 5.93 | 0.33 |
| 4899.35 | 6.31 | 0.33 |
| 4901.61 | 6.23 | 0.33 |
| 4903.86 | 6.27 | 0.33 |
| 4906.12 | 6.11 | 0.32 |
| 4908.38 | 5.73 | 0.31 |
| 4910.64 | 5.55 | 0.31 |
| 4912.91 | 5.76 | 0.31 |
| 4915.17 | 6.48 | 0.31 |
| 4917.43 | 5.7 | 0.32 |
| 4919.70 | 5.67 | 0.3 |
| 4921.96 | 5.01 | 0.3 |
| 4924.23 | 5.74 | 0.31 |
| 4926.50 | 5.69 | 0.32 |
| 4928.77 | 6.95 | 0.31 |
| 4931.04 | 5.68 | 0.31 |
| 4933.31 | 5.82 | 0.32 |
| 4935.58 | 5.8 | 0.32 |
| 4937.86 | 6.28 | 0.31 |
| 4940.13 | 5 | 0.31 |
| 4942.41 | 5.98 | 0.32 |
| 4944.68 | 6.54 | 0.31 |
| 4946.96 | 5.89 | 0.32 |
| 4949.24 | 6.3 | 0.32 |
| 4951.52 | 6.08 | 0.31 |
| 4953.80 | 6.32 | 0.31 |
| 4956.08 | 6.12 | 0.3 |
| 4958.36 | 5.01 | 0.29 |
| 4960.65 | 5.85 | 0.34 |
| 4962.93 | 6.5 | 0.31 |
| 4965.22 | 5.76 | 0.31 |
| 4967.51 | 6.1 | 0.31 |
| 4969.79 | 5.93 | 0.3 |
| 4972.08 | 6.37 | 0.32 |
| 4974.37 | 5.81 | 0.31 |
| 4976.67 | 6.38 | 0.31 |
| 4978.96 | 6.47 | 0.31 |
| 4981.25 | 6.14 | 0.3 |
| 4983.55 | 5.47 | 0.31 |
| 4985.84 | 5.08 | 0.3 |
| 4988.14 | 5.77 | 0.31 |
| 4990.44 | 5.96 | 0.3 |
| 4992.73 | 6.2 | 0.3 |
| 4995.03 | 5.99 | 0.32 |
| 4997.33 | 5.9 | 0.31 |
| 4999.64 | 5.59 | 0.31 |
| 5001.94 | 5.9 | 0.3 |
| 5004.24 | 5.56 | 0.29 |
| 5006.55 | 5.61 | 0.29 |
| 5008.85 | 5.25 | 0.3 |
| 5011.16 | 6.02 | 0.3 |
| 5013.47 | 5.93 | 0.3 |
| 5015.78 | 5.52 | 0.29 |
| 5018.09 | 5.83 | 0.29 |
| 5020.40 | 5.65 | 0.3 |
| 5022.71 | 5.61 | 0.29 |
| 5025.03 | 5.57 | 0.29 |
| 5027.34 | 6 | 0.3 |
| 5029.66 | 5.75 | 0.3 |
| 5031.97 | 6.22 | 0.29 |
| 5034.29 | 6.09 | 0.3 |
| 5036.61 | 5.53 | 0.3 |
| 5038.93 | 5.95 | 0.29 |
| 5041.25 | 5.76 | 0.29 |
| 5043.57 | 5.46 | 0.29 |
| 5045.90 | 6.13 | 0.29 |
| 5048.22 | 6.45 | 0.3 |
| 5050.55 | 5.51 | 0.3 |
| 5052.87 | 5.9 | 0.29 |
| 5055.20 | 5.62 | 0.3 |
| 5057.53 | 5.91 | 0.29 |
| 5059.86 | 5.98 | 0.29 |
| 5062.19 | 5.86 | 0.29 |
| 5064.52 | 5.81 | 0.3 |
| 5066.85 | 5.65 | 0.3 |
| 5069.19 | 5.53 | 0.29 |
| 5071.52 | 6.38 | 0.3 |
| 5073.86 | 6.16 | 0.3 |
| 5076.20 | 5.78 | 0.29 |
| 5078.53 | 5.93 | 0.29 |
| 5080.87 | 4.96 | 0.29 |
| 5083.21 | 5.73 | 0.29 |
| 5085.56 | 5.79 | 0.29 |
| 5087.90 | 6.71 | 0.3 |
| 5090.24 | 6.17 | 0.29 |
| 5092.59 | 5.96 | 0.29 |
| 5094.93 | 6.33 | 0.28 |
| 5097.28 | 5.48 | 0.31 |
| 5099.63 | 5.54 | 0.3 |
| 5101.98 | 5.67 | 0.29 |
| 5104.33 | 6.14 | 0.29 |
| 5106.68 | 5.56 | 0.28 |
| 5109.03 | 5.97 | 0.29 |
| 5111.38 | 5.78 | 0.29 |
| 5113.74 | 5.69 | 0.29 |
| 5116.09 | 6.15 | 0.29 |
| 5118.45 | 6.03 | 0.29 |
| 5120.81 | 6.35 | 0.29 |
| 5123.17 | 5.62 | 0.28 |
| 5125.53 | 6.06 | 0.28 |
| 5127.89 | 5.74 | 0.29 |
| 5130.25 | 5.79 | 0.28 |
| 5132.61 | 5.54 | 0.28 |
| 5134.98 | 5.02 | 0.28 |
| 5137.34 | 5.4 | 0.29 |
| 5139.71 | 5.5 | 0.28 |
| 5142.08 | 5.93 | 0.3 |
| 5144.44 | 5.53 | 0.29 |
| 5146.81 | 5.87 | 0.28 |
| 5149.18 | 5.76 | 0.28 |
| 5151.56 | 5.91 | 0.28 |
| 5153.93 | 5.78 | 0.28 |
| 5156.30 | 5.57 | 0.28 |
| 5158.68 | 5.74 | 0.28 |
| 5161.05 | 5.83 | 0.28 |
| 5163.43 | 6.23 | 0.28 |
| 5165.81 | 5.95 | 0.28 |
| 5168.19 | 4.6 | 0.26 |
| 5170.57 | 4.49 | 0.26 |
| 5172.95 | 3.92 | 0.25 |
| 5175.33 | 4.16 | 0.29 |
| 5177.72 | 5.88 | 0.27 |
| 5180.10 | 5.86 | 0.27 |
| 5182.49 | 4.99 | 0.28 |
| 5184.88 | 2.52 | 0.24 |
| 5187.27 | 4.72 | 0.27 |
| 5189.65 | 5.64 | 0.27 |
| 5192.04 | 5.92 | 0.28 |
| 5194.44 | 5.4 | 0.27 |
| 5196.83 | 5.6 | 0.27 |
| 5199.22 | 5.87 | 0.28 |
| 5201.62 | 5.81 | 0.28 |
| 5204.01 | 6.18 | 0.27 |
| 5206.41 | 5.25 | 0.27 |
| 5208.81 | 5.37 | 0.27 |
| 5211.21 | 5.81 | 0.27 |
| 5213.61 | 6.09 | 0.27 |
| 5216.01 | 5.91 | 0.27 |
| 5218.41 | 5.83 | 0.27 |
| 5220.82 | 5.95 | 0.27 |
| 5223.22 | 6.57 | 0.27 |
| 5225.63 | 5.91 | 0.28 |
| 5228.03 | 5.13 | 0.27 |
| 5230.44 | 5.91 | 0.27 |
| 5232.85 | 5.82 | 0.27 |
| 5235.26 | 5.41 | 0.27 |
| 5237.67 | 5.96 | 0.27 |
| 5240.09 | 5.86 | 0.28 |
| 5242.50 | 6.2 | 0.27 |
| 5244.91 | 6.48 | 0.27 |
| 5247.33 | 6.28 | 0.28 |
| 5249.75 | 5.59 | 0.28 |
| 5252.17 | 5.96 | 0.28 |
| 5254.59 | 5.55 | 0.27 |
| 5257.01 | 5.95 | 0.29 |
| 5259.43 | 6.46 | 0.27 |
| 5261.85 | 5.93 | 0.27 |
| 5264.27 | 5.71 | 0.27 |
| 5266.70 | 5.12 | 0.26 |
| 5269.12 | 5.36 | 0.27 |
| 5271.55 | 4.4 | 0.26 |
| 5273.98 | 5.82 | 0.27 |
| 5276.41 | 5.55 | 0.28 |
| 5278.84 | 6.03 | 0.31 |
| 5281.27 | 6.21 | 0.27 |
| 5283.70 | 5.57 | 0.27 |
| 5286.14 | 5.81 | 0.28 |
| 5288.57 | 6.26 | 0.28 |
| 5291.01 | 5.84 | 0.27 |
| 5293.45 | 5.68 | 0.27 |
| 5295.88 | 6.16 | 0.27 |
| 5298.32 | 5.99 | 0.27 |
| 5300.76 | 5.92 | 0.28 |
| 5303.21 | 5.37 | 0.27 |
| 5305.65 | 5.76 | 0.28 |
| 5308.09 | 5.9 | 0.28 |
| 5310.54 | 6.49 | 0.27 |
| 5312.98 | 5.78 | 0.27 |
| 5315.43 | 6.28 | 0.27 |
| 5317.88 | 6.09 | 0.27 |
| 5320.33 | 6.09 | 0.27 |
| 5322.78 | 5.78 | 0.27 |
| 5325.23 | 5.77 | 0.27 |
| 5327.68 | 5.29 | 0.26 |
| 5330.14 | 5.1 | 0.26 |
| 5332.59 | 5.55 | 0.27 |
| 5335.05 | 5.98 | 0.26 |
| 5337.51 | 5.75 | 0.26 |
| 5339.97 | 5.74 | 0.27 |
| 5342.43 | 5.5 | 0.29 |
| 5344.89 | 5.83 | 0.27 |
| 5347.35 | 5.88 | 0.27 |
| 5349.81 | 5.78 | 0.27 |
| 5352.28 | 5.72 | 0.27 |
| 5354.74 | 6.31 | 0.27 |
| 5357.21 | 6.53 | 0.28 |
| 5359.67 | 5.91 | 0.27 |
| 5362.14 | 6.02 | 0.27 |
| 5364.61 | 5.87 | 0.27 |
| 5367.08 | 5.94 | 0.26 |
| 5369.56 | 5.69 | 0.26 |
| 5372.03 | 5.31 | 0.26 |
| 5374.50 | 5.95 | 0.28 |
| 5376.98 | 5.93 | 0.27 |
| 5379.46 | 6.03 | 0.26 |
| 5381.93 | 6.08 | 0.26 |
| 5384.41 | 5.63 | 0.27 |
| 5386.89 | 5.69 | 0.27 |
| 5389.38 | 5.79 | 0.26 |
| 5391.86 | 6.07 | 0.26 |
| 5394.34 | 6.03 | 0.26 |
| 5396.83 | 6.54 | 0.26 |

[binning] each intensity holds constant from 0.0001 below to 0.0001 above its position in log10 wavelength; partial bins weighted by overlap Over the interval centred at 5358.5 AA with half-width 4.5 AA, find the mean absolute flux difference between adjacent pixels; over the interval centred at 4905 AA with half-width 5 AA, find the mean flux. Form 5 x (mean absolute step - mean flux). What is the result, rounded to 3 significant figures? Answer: -28.8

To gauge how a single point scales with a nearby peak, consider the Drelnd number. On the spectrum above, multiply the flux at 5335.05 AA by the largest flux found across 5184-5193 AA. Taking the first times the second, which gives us 35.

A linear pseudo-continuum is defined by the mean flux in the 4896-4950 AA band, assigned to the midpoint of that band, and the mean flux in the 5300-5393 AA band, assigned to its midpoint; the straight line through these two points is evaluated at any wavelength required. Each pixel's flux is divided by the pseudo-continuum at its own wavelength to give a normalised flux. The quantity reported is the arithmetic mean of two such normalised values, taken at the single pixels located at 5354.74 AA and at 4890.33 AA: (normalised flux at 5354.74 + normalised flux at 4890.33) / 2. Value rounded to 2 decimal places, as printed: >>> 1.04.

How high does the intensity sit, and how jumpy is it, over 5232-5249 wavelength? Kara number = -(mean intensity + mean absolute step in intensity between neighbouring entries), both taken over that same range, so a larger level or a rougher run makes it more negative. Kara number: -6.31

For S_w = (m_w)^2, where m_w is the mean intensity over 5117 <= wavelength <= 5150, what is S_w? 32.8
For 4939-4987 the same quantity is 35.5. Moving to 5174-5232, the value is 30.4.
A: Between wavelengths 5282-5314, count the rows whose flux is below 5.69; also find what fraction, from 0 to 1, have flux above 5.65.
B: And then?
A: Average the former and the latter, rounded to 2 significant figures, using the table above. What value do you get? 1.9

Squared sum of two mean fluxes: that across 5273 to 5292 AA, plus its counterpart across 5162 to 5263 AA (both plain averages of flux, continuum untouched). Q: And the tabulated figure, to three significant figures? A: 132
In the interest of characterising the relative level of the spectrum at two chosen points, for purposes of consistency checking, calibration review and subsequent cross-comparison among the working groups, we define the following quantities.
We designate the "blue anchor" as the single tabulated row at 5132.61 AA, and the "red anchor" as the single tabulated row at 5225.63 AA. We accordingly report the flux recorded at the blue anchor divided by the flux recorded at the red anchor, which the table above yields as 0.94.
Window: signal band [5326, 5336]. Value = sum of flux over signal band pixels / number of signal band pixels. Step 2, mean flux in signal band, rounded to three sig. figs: 5.48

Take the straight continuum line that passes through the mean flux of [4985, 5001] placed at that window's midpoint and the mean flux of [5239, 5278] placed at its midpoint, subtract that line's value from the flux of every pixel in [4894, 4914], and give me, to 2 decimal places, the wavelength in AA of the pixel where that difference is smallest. 4910.64 AA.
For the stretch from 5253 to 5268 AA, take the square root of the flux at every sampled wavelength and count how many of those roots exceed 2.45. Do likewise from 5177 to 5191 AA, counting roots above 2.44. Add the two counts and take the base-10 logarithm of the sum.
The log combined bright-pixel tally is 0.00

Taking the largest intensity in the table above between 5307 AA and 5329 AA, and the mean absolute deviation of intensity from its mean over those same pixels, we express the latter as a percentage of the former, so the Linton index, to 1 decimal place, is 4.1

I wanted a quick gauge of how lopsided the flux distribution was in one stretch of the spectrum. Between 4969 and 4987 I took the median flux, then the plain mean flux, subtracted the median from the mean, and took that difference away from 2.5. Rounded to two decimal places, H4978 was 2.58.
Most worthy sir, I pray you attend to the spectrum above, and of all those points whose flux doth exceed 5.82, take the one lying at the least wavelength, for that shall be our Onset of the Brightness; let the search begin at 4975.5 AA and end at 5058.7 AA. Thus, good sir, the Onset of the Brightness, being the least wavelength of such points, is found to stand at 4976.67 AA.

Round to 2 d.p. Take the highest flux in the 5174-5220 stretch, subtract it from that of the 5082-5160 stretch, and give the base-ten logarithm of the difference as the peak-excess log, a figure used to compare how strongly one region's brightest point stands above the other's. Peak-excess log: -0.28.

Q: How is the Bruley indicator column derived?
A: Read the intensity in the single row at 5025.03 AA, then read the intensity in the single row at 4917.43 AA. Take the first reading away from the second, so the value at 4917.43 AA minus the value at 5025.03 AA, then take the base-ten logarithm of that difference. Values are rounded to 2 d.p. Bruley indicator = -0.89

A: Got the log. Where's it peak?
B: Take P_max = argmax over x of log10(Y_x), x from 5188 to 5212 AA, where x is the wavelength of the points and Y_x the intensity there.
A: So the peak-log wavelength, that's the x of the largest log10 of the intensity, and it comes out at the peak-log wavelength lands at 5204.01 AA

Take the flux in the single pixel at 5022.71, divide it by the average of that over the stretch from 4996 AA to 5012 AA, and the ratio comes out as 0.99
